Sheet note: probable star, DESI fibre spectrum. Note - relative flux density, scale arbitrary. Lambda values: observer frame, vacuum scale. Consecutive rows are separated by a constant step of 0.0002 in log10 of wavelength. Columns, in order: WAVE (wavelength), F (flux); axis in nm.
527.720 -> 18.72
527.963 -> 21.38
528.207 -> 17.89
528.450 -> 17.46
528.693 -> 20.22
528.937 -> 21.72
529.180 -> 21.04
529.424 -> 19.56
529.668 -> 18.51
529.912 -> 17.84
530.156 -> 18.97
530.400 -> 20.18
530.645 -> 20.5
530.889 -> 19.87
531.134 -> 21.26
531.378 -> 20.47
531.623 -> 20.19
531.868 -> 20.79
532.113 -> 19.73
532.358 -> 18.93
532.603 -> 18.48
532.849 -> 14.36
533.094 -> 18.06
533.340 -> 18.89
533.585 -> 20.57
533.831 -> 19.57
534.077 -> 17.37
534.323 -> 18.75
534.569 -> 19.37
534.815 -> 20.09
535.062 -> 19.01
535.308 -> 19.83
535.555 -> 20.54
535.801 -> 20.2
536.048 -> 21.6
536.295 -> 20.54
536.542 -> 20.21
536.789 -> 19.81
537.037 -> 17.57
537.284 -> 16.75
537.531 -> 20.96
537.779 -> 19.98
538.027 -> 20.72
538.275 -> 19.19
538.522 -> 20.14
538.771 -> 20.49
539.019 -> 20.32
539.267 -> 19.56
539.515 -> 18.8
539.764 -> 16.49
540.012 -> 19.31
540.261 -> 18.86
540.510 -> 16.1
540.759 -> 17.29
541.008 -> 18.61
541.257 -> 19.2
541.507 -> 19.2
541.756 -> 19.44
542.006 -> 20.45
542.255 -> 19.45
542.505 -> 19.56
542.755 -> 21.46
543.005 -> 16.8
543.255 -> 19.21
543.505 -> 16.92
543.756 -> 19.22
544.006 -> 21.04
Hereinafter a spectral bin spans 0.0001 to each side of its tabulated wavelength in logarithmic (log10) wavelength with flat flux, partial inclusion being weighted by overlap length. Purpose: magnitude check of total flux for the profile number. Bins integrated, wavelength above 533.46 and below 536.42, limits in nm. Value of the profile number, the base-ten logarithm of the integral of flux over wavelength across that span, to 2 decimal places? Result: 1.77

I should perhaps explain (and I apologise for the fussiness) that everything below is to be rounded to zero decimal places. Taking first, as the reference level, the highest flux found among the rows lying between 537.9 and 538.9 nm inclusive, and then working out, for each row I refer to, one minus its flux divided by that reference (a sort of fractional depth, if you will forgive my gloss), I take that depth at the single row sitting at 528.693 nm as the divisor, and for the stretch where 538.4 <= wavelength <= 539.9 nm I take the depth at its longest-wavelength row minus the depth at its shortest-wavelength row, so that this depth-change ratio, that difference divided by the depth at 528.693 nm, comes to 7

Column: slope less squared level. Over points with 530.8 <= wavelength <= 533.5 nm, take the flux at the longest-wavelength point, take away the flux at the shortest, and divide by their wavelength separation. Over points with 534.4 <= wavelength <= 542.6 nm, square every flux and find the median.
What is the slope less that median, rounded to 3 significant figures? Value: -383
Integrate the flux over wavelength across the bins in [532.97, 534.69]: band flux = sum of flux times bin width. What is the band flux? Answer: 32.6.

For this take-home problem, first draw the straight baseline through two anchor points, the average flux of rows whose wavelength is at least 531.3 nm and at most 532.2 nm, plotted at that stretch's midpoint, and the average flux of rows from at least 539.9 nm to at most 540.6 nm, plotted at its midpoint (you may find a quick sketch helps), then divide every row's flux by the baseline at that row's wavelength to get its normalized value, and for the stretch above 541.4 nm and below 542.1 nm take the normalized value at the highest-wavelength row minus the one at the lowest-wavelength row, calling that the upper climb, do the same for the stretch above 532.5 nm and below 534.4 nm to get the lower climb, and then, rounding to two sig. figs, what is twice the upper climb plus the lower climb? 0.19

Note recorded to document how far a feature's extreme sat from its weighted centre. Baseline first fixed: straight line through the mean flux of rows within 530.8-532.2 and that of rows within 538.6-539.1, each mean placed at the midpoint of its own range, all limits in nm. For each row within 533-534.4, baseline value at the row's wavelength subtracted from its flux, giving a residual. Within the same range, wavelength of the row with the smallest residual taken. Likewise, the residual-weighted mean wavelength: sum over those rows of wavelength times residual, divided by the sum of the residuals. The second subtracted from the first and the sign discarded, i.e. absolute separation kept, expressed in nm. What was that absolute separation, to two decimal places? 0.34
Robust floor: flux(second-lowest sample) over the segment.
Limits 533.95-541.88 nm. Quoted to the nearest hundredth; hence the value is 16.49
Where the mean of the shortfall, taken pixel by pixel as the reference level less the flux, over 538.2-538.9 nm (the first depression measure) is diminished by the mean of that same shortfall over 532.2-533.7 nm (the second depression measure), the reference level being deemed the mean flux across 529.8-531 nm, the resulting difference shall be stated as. -2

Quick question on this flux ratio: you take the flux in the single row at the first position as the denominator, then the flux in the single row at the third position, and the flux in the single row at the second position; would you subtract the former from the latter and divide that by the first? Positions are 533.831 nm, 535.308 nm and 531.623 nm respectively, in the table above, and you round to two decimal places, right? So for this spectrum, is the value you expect 0.02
